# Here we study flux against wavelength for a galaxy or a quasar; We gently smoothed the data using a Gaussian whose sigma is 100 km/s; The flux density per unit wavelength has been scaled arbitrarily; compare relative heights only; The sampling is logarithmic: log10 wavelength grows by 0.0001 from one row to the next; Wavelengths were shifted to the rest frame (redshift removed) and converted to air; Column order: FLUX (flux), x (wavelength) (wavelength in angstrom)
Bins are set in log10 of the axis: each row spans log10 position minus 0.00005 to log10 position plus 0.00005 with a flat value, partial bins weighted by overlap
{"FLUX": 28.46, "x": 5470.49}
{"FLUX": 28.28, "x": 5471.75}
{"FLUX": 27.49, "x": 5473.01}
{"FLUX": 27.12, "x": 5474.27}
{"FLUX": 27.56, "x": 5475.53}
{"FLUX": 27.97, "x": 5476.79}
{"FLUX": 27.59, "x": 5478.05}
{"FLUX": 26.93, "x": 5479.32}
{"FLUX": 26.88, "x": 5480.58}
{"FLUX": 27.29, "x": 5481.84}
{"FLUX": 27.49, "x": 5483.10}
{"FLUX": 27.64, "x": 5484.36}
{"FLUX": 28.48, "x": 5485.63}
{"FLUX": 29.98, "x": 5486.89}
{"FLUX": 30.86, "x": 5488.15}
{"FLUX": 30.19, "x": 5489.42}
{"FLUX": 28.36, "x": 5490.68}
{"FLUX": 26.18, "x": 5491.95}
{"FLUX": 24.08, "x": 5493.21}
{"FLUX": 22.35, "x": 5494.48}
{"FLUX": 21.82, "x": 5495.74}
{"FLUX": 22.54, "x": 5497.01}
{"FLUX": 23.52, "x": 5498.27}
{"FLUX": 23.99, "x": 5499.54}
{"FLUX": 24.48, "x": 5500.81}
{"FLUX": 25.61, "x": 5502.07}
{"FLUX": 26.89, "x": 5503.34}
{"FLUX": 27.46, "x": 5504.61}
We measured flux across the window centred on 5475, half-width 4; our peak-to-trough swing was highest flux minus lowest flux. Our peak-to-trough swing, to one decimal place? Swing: 1.2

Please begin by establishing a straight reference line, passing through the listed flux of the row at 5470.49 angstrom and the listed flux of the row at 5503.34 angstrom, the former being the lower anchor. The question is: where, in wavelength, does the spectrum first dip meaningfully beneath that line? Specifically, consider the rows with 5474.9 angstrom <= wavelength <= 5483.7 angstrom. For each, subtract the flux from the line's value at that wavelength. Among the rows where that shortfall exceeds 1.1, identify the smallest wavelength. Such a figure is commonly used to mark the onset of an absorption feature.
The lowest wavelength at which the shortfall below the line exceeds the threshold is 5479.32 angstrom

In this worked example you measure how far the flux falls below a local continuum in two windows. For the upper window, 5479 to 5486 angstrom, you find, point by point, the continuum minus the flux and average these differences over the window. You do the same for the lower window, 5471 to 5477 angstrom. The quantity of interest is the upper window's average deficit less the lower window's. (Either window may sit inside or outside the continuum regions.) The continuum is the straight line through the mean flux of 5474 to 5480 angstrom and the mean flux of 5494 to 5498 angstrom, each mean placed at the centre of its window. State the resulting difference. -2.0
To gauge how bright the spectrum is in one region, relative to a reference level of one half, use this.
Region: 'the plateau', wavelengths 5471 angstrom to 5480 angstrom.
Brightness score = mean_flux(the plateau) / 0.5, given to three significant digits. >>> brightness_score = 55.1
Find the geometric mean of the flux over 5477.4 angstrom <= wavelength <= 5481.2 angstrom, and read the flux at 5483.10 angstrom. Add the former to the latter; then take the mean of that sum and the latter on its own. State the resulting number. 41.1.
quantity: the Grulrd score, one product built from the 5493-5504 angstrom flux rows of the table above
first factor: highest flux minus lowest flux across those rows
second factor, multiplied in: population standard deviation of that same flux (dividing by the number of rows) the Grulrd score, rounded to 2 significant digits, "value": 7.7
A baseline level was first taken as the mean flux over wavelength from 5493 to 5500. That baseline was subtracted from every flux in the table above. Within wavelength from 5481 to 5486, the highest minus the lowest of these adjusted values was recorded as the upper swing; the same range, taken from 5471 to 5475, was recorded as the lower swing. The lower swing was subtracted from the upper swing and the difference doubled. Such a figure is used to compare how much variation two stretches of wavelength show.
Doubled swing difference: 0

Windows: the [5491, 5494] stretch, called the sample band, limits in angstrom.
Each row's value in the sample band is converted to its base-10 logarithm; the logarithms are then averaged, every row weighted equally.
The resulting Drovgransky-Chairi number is 1.400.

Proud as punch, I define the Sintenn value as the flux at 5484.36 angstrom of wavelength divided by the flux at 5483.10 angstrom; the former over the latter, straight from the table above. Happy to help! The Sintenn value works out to 1.01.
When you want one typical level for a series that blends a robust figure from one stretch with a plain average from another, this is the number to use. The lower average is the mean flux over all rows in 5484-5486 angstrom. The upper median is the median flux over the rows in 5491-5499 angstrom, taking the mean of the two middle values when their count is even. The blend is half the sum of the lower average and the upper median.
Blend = 25.5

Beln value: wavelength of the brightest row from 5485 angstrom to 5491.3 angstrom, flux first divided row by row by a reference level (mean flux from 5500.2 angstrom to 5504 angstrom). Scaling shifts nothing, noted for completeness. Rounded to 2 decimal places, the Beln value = 5488.15 angstrom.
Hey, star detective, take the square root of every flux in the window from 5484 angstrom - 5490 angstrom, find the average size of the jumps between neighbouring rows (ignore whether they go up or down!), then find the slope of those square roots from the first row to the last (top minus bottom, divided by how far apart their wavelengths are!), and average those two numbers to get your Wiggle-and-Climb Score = 0.07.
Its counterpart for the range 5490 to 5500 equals 0.04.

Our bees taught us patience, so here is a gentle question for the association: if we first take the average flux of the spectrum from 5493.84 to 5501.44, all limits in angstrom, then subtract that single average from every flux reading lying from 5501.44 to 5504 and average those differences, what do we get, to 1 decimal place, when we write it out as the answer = 3.1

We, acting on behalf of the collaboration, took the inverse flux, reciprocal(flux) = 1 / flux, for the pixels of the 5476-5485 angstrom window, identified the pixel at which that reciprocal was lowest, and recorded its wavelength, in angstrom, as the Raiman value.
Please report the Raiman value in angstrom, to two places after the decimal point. 5476.79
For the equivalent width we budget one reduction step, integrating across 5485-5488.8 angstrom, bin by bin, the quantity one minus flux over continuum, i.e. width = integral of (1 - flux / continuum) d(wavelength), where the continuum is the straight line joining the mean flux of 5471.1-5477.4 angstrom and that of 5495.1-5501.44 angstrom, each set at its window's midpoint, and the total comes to -0.7 angstrom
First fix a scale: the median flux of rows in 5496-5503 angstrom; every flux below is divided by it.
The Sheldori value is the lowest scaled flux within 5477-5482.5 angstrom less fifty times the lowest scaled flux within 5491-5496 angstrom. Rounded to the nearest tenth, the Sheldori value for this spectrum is -44.4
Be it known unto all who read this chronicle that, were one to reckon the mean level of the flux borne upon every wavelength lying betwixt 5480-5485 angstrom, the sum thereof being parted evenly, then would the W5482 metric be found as 27.3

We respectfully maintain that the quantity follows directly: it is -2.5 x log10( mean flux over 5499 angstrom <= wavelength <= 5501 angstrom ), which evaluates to -3.46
